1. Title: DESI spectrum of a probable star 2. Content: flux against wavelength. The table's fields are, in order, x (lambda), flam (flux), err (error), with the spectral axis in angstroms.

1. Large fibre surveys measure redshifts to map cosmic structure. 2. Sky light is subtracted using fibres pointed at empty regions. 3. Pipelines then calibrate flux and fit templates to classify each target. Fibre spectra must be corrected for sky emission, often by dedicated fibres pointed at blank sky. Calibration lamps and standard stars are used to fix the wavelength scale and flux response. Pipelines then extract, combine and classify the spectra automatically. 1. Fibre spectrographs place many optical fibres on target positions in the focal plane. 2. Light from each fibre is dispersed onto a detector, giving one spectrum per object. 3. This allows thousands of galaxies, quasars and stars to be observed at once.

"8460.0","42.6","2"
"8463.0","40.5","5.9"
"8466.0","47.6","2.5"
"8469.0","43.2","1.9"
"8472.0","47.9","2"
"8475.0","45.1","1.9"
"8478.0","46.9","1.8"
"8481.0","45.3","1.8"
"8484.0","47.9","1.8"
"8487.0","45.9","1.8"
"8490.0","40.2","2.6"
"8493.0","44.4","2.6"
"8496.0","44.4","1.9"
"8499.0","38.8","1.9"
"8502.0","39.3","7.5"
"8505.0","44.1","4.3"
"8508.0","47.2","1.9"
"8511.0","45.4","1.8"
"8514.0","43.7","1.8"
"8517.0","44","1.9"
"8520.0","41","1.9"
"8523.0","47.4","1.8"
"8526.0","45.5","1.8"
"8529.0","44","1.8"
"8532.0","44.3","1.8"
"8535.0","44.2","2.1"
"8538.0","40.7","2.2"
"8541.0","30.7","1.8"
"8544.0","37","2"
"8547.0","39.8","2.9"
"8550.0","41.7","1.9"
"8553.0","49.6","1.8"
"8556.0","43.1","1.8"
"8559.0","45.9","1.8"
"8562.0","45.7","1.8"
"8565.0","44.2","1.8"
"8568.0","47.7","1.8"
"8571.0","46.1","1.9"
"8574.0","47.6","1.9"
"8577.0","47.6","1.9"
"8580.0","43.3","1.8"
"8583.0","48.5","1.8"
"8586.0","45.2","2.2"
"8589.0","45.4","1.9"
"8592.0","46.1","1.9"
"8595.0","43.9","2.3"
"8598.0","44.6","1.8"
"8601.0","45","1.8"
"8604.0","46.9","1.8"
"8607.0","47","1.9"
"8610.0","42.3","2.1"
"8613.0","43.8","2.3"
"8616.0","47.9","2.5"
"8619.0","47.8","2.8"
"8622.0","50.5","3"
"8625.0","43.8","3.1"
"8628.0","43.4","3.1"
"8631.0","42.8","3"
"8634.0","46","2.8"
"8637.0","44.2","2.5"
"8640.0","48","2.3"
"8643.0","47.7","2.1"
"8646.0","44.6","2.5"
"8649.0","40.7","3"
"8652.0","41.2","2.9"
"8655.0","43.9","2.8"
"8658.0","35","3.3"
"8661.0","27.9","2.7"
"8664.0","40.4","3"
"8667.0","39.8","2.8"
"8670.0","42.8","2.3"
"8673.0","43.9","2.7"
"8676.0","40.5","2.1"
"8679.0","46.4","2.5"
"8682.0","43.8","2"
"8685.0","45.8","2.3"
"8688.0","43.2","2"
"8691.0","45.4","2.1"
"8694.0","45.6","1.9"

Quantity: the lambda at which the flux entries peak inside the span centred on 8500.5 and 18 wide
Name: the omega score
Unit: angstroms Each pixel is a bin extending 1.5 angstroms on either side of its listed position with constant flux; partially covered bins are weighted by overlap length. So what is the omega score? 8508.0 angstroms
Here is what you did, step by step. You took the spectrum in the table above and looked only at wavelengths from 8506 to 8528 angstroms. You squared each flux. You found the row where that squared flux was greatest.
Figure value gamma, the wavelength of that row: 8523.0 angstroms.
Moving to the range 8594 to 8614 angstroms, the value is 8607.0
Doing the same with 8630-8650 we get 8640.0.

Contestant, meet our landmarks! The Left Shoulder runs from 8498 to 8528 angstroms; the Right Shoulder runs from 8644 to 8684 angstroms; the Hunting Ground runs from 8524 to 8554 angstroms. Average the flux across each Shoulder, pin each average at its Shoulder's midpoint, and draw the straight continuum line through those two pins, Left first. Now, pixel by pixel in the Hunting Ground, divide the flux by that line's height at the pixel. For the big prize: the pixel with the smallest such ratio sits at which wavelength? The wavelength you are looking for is 8541.0 angstroms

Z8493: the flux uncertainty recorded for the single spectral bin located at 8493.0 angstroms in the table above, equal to 2.60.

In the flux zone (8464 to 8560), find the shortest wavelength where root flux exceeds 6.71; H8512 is 8466.0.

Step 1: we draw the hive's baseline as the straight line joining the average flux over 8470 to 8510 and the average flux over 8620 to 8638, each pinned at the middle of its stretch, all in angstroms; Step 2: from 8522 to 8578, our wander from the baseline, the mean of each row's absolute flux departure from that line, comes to 3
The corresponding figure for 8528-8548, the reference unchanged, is 5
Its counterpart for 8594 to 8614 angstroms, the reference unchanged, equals 1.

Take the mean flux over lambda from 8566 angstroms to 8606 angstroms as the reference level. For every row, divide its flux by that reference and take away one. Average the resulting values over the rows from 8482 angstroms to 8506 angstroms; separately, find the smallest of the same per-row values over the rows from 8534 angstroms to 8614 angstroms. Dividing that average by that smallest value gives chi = 0.19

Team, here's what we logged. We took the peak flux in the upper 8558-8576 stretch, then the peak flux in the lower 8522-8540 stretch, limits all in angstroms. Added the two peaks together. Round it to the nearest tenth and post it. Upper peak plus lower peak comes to 95.1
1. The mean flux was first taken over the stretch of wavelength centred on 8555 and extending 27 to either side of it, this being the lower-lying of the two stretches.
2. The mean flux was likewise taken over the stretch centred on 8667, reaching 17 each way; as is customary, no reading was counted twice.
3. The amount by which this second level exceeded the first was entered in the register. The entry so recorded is -3.0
